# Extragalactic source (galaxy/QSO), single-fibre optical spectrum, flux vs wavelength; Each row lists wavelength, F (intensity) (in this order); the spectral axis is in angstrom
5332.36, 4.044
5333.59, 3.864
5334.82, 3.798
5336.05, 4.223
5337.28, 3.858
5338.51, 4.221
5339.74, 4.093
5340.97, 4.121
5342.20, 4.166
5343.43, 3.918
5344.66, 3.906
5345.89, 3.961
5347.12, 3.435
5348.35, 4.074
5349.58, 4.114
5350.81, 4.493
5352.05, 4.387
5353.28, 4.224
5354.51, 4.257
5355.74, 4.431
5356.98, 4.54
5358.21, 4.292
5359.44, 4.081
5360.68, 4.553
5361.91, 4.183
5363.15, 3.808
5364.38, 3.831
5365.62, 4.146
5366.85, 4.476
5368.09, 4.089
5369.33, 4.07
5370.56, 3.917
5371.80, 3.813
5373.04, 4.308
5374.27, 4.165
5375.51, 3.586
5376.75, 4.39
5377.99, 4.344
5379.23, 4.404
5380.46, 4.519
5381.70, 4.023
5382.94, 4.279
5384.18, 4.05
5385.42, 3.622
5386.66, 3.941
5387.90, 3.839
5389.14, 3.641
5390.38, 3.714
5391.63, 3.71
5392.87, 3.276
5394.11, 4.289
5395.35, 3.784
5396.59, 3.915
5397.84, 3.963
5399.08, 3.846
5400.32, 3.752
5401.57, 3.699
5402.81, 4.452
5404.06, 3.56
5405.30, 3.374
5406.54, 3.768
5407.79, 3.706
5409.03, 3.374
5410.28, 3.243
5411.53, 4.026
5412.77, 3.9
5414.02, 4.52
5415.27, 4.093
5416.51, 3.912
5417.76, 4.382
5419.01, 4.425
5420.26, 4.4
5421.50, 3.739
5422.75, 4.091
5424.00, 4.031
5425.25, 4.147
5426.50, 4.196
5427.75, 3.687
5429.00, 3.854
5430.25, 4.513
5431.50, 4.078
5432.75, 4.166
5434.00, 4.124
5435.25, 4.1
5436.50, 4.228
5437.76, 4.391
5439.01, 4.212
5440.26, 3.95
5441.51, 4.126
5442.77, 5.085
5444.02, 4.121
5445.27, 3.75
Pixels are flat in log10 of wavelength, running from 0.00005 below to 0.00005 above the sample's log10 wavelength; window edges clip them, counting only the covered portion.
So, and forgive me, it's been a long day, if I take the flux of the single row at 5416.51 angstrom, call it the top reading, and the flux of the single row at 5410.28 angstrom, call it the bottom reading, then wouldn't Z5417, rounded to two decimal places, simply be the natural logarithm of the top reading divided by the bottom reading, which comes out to 0.19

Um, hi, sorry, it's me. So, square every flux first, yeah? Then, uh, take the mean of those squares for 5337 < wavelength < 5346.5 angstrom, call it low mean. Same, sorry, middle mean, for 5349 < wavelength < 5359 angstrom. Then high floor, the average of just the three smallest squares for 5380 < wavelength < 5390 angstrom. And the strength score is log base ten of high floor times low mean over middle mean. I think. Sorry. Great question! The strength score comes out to 1.07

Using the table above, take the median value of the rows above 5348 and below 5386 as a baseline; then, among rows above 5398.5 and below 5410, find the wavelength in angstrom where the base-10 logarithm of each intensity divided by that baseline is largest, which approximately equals 5402.81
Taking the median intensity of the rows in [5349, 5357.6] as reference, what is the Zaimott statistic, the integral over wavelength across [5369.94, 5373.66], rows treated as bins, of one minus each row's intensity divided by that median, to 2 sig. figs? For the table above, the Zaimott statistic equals 0.32 angstrom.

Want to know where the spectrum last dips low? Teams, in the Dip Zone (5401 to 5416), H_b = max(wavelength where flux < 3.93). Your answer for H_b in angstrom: 5412.77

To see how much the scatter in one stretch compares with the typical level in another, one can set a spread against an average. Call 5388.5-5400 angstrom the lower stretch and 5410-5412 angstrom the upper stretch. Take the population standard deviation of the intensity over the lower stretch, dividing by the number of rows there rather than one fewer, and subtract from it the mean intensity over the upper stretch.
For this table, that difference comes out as -3.4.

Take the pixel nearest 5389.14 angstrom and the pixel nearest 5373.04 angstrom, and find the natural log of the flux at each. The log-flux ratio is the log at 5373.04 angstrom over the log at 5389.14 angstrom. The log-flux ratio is 1.13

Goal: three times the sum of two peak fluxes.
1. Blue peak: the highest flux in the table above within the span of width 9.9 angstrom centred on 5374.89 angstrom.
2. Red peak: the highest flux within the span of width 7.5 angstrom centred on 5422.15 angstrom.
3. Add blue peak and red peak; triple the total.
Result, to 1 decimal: 26.5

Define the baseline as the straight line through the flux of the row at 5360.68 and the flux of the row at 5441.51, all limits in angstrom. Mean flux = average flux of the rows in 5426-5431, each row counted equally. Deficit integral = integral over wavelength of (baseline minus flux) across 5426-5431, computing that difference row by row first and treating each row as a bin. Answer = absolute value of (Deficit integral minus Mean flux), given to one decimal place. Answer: 3.4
